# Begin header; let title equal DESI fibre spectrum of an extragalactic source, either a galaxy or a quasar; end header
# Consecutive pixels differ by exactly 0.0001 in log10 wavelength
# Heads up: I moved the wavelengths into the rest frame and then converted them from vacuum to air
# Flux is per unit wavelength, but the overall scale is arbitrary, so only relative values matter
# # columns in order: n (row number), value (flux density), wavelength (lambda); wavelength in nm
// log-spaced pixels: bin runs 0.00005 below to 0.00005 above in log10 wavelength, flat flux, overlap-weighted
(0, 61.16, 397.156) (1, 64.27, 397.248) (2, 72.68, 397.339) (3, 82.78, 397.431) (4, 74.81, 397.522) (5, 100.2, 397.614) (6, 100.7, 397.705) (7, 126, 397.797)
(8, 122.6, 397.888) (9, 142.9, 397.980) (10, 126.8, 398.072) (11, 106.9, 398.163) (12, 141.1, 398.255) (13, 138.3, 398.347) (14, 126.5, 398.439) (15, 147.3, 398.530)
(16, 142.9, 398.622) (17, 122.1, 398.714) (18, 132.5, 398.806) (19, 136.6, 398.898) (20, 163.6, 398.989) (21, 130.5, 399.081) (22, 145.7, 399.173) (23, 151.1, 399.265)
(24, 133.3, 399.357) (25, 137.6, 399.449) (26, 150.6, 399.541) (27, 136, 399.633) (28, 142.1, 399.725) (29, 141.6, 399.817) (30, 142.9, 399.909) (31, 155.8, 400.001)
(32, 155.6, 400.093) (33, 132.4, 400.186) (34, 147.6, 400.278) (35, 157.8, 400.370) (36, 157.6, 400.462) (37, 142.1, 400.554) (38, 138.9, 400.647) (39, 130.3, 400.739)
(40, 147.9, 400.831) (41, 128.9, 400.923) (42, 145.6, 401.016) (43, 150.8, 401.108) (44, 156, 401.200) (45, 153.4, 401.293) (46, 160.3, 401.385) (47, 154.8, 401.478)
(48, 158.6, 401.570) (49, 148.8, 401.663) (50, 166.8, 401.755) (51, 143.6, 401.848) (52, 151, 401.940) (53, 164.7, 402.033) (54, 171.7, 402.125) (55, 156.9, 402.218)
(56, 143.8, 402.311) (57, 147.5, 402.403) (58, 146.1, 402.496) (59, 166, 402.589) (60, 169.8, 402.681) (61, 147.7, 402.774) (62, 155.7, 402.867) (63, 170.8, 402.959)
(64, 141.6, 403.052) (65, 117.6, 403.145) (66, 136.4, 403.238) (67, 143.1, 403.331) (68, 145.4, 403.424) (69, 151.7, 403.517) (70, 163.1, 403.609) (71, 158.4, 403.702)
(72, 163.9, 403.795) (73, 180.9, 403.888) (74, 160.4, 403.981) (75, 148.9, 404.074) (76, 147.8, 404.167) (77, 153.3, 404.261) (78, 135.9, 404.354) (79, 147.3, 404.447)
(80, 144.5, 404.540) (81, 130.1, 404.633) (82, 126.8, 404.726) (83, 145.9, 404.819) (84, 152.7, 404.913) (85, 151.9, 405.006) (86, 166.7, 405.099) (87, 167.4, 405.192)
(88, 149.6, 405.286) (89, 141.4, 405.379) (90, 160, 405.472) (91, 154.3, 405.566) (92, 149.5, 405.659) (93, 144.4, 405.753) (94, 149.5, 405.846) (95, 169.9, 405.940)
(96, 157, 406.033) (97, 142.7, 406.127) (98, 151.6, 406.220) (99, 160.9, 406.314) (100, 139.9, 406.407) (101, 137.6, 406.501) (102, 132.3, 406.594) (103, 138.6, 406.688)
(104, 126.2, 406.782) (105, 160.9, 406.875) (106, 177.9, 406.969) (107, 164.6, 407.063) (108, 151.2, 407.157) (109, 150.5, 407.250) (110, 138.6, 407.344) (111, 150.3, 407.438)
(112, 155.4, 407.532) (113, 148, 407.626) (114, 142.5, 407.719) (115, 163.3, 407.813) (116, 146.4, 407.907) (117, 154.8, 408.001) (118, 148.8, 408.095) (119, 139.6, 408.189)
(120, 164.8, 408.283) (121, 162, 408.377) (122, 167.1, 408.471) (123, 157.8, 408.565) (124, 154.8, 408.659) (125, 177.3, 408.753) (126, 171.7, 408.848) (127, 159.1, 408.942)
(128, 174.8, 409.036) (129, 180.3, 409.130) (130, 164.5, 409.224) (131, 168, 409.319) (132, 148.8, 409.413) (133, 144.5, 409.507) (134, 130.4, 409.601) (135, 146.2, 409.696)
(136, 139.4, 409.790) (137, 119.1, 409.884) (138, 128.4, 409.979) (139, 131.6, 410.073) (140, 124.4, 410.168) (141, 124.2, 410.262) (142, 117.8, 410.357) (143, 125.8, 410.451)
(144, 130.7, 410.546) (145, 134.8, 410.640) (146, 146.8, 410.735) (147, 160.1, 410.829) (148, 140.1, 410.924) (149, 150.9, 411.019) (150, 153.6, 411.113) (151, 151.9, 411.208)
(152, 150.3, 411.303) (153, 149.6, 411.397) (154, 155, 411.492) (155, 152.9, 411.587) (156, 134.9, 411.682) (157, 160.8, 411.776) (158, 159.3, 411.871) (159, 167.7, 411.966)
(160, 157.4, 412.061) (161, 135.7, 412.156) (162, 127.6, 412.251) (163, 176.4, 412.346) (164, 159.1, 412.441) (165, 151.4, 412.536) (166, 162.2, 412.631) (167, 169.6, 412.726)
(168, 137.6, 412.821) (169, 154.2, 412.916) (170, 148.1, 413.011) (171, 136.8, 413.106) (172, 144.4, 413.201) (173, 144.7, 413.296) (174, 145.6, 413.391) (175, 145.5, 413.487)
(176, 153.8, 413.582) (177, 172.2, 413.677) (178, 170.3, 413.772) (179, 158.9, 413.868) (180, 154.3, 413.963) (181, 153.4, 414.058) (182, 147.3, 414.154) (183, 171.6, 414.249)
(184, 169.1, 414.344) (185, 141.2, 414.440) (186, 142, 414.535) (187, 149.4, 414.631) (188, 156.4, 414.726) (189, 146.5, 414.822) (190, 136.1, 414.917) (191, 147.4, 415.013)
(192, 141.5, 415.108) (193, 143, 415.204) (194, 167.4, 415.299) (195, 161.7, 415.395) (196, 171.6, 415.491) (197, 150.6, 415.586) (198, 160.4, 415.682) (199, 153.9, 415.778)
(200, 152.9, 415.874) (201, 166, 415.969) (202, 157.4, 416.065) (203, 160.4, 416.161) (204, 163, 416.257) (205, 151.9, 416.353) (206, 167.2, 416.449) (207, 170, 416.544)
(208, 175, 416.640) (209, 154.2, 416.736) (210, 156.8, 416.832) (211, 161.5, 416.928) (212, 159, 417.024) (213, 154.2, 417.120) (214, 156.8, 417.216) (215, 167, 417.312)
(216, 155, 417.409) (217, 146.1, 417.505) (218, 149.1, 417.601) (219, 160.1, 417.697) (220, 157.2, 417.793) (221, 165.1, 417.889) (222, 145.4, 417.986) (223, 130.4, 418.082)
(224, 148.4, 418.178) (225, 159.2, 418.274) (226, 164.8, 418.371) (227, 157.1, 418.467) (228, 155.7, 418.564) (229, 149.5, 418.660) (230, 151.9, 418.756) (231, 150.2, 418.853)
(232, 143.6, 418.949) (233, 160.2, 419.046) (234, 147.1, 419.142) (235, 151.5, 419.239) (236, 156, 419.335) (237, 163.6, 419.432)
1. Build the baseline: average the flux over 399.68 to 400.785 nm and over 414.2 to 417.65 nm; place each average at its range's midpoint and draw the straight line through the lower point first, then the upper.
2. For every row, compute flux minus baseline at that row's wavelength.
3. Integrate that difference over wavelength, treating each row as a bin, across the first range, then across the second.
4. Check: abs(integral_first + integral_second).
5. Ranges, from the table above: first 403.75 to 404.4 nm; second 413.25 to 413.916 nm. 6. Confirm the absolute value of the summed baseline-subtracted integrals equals 5.7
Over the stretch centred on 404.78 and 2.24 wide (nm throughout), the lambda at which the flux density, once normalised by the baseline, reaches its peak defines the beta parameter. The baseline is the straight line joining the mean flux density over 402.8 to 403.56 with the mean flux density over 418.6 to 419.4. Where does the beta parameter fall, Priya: 403.888 nm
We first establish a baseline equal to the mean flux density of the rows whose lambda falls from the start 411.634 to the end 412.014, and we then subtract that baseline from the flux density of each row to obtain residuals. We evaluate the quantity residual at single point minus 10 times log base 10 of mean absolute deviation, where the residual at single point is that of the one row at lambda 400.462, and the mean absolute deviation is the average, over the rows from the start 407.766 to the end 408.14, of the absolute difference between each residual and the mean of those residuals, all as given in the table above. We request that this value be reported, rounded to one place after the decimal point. -5.7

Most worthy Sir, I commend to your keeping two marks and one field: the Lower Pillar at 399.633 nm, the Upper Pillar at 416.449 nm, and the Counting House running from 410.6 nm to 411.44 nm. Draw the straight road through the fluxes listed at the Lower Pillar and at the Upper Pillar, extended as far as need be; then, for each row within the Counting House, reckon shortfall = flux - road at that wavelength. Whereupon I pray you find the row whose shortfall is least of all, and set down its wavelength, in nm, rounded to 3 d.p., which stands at 410.640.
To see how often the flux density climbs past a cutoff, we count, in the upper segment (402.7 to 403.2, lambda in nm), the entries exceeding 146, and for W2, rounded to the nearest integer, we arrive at 3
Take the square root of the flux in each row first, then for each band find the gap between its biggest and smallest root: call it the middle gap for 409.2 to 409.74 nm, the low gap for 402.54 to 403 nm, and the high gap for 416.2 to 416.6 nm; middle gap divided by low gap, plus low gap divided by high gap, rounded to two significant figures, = 3.0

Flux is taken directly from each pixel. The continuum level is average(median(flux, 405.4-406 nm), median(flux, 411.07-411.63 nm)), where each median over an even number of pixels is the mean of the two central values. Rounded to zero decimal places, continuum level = 152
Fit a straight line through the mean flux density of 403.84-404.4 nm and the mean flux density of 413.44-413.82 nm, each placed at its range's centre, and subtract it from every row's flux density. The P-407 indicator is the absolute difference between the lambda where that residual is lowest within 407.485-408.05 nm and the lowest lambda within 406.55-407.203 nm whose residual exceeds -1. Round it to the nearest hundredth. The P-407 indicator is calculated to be 0.84 nm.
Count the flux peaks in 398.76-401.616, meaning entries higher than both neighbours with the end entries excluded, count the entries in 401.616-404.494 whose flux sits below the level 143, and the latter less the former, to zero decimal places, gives -5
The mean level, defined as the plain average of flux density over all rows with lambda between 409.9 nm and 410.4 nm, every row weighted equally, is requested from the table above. 125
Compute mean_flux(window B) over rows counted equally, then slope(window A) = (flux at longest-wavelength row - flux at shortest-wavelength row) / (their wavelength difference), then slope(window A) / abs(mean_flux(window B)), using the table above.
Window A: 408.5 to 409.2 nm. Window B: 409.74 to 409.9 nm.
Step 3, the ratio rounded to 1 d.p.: 0.3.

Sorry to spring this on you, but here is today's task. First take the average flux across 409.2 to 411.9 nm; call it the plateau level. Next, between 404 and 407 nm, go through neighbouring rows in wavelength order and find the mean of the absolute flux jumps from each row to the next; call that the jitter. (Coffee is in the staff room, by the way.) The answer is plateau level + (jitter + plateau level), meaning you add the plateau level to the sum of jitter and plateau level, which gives 296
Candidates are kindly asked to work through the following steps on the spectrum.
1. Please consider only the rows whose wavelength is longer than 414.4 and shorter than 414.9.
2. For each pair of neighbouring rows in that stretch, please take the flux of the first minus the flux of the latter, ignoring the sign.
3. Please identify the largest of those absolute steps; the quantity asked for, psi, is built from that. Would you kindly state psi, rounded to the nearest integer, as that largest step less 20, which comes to -10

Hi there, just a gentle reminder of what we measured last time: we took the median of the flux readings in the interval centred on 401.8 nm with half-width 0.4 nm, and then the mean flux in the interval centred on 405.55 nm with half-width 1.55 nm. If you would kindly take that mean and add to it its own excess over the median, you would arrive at 142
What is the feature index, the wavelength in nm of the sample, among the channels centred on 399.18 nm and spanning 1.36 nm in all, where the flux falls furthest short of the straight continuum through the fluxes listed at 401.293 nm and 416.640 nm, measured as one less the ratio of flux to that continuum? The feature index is 398.714 nm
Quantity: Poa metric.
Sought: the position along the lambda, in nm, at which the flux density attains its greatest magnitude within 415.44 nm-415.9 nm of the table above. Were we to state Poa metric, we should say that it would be 415.491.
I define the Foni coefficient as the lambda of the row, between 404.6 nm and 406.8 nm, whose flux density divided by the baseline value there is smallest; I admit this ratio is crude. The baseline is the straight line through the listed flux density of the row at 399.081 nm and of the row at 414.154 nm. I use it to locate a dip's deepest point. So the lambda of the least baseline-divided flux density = 406.782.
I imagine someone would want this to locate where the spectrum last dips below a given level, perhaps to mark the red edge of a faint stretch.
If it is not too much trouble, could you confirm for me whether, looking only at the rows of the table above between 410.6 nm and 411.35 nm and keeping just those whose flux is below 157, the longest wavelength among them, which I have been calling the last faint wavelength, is 411.303 nm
